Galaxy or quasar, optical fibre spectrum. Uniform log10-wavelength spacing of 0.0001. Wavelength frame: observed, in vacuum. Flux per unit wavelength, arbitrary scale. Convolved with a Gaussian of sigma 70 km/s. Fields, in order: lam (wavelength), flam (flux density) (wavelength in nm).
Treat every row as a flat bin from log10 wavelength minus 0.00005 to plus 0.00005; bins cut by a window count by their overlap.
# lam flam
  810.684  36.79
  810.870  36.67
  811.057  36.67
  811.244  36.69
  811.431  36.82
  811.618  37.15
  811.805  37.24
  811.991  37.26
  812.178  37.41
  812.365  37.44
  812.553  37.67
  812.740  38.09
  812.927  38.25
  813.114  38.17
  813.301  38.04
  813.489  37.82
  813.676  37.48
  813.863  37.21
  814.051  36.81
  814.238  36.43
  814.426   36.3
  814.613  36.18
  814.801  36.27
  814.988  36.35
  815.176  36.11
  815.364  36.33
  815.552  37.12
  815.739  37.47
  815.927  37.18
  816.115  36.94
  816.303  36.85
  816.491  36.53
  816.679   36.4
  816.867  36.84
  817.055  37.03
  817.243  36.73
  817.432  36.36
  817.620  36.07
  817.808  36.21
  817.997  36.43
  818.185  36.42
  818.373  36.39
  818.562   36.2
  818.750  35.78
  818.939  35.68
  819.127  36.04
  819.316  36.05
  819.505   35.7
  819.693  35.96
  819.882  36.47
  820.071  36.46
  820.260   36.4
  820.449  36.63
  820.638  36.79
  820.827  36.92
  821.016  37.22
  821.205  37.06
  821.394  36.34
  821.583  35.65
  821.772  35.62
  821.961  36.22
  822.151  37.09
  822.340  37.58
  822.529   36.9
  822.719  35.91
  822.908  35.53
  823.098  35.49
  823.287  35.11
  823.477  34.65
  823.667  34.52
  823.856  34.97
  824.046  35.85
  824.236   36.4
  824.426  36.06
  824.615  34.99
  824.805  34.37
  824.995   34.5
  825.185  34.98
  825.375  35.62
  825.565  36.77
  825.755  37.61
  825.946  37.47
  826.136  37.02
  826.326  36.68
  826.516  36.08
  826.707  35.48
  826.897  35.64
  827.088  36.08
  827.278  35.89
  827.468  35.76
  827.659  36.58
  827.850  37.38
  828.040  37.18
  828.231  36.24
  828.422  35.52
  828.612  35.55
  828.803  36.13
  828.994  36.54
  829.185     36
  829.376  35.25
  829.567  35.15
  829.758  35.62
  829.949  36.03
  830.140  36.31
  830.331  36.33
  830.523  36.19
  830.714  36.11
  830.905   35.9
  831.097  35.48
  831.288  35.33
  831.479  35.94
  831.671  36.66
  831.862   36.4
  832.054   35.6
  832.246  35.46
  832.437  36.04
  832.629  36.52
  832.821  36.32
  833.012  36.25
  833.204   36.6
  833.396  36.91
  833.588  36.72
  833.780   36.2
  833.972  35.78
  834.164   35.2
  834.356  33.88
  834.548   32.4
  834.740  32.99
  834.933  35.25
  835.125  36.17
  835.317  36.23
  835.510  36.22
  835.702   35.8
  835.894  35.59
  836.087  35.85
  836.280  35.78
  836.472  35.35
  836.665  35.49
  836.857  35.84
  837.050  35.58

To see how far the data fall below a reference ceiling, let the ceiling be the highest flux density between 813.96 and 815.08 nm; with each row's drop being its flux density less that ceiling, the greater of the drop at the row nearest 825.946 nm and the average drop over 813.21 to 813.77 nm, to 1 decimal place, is 1.0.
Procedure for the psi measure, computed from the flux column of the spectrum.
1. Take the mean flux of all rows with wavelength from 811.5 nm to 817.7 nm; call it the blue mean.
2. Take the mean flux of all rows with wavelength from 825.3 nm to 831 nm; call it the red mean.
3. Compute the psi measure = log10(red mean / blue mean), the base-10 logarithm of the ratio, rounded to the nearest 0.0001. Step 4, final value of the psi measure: -0.0096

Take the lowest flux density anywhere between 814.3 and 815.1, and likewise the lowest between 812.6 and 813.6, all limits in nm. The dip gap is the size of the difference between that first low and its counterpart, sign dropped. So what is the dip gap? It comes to 1.64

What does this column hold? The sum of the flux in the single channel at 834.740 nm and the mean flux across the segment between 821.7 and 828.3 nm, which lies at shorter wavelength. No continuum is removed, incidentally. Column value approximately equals 69.0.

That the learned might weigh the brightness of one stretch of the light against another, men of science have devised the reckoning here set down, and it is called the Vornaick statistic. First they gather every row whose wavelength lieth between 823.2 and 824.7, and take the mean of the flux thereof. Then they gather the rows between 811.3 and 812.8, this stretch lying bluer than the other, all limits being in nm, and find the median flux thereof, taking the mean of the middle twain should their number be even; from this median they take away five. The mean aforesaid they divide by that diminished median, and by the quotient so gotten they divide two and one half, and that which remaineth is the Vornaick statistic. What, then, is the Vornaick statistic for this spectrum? 2.29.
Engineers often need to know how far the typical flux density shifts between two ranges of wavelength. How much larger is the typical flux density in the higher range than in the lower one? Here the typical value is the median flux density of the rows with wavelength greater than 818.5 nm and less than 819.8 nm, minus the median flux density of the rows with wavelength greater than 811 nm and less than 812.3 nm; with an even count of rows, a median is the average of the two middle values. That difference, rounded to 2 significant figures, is -1.2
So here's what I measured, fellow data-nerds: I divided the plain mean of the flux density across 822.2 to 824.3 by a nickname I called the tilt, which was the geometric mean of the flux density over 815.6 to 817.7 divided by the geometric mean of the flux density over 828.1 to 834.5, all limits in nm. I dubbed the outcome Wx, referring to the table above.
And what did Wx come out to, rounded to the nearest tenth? 34.9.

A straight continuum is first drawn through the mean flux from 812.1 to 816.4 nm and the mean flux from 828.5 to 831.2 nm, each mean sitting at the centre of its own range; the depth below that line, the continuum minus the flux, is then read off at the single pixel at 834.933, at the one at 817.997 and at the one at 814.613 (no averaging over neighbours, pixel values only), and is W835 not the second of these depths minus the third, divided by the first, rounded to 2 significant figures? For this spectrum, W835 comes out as -2.1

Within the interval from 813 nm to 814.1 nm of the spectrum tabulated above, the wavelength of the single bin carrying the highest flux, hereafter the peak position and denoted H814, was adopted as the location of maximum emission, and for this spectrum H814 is 813.114 nm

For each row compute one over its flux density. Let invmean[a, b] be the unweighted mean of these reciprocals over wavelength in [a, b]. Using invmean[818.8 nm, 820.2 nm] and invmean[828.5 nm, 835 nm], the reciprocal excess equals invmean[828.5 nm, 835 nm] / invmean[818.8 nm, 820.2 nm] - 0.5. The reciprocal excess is 0.510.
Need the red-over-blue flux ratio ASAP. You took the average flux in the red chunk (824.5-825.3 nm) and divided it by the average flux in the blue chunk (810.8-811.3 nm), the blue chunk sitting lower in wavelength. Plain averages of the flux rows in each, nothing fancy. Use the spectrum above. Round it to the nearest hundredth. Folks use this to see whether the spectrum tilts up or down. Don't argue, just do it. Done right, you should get 0.95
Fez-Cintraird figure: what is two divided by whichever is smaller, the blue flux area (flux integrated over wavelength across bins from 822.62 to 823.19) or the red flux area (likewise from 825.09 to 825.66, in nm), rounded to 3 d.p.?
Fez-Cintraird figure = 0.099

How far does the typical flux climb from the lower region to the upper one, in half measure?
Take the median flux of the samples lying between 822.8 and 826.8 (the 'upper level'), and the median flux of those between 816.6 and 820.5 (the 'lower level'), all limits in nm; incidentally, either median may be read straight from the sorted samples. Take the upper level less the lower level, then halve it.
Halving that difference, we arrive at -0.43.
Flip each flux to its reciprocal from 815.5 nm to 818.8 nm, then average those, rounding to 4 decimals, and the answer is 0.0273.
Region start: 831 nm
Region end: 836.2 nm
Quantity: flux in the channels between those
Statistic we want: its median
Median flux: 35.9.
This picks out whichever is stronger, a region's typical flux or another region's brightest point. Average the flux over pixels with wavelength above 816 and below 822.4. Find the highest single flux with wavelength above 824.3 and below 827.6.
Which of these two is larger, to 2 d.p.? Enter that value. 37.61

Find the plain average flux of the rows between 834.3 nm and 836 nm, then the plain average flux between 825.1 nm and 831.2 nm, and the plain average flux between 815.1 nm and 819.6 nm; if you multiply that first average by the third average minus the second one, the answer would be 11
